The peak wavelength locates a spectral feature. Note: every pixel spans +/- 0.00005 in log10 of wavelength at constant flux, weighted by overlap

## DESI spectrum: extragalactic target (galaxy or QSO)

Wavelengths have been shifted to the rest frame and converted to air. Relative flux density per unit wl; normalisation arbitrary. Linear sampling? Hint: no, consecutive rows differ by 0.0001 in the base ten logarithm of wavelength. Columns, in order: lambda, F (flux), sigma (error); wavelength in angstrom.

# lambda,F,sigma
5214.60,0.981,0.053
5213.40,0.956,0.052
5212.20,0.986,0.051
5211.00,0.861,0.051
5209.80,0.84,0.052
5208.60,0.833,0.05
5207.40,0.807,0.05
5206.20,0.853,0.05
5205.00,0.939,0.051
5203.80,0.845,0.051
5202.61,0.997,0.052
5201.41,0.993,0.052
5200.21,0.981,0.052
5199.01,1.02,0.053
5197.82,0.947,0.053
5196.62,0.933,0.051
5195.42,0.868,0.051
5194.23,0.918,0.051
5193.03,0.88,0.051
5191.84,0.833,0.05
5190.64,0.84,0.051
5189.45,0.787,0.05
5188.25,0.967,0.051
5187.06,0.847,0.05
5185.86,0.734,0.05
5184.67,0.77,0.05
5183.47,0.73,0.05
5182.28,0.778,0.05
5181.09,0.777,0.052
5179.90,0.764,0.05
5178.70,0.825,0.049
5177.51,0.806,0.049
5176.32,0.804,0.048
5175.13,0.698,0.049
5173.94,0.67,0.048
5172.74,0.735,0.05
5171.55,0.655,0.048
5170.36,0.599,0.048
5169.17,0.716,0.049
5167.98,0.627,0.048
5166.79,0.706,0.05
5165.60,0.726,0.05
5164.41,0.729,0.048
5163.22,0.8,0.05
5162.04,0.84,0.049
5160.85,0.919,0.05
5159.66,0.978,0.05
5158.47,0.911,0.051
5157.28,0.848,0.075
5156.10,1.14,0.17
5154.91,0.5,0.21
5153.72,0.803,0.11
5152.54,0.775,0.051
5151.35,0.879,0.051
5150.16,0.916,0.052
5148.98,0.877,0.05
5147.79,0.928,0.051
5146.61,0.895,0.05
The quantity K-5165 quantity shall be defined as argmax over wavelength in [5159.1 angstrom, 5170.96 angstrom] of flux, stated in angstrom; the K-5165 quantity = 5159.66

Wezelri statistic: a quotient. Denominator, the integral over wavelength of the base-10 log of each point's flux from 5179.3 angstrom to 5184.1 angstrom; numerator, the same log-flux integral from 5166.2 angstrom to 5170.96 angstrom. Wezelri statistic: 1.52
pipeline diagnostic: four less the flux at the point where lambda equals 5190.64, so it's 3.16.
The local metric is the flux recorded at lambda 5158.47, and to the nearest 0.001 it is 0.911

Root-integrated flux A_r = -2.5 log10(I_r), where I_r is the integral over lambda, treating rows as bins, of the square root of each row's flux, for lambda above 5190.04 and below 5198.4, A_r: -2.24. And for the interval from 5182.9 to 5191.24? -2.19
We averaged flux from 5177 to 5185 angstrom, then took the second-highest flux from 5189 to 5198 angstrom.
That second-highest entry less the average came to 0.15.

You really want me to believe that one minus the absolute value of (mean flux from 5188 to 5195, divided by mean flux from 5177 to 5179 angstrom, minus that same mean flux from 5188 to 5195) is 0.80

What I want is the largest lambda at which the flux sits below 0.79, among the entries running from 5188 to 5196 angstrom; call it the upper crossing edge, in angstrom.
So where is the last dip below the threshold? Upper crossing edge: 5189.45 angstrom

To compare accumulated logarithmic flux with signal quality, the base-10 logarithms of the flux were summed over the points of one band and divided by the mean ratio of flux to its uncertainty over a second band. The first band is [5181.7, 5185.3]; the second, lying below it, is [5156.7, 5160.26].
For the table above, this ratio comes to -0.022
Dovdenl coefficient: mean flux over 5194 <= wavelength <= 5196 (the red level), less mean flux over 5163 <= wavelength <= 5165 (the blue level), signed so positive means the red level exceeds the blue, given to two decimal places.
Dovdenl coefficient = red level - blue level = 0.13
